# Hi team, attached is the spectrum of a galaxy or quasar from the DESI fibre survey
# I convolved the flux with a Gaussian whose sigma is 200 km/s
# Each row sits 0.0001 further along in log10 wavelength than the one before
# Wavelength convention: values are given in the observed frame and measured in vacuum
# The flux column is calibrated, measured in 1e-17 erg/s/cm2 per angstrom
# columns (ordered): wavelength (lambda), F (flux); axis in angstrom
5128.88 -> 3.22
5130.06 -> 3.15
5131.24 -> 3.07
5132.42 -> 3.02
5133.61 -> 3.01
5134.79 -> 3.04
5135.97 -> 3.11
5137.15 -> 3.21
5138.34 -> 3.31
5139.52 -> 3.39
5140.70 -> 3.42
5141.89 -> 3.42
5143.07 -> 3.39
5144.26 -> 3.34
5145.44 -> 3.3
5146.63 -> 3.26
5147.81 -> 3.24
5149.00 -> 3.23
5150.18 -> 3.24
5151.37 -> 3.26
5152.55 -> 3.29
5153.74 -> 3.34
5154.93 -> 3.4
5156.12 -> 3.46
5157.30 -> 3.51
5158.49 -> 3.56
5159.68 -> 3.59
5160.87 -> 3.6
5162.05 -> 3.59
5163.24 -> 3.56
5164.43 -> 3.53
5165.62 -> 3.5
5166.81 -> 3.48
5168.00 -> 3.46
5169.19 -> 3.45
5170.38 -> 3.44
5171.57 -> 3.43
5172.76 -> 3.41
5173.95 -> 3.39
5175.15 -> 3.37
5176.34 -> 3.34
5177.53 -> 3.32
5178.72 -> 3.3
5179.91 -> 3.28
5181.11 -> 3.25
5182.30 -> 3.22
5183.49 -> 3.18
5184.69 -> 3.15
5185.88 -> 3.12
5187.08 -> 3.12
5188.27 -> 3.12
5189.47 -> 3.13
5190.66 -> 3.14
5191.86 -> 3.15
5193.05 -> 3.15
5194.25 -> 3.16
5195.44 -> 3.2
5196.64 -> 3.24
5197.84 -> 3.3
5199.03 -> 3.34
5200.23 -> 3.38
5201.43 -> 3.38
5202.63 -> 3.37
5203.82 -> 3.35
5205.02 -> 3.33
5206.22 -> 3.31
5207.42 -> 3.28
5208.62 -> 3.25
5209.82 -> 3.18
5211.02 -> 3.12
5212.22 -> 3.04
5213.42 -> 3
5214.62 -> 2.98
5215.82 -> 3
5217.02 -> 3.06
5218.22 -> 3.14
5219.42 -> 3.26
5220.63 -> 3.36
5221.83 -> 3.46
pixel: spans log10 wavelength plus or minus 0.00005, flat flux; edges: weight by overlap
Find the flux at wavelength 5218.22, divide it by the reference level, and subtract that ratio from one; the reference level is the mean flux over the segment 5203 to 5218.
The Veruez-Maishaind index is 0.01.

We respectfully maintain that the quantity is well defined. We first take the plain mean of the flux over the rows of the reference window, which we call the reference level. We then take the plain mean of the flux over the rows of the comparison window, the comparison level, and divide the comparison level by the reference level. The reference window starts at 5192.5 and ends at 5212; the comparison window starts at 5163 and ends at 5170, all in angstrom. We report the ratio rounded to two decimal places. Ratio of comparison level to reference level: 1.07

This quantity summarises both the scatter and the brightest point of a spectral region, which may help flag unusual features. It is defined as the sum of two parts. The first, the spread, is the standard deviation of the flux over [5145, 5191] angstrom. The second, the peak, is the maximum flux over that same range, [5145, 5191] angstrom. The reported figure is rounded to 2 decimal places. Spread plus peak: 3.75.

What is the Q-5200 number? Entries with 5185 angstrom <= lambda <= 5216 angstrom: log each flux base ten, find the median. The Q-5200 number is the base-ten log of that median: -0.300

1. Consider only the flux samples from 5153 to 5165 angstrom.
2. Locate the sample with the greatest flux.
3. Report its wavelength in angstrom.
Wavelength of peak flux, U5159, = 5160.87 angstrom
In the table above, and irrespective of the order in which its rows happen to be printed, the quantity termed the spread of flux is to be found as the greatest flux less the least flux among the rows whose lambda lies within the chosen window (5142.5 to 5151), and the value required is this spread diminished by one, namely -0.84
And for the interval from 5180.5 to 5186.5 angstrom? -0.87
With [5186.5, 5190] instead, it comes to -0.99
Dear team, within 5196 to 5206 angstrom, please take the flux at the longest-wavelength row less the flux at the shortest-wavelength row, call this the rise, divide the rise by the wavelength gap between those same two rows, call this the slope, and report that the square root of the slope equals 0.10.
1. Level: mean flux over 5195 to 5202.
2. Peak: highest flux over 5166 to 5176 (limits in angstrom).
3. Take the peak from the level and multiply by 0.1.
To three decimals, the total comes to -0.017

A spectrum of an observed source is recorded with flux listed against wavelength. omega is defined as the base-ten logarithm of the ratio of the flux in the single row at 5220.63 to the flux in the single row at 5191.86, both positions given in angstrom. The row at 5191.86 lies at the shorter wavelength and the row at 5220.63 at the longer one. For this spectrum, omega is 0.028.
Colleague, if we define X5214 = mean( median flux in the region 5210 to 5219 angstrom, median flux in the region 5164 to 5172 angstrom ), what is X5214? 3.25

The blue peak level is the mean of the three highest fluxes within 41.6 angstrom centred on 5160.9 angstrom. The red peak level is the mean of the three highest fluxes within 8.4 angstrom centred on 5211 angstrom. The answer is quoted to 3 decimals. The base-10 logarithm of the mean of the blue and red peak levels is 0.533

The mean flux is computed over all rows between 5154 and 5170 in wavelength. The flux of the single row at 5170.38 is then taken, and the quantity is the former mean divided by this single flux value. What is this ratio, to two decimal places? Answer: 1.02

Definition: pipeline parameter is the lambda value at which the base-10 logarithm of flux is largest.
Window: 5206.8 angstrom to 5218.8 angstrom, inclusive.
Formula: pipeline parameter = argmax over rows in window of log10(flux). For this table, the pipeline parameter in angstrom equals 5207.42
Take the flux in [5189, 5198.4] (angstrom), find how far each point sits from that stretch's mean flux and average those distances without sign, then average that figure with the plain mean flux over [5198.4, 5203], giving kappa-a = 1.707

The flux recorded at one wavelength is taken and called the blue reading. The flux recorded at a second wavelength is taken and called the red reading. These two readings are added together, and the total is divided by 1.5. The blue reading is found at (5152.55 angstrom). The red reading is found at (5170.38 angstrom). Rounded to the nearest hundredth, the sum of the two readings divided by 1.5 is 4.49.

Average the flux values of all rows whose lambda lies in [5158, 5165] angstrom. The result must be 3.57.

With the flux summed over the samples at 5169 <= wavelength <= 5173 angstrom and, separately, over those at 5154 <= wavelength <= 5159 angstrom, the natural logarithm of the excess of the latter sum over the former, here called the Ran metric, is -1.6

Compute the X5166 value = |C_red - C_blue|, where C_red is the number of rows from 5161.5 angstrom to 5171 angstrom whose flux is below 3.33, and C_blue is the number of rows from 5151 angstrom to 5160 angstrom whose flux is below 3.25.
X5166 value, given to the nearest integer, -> 0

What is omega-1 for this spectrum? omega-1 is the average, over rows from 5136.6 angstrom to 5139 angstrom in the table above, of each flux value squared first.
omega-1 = 10.6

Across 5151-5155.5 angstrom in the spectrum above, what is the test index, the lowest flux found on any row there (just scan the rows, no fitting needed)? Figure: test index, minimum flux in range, 3.26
